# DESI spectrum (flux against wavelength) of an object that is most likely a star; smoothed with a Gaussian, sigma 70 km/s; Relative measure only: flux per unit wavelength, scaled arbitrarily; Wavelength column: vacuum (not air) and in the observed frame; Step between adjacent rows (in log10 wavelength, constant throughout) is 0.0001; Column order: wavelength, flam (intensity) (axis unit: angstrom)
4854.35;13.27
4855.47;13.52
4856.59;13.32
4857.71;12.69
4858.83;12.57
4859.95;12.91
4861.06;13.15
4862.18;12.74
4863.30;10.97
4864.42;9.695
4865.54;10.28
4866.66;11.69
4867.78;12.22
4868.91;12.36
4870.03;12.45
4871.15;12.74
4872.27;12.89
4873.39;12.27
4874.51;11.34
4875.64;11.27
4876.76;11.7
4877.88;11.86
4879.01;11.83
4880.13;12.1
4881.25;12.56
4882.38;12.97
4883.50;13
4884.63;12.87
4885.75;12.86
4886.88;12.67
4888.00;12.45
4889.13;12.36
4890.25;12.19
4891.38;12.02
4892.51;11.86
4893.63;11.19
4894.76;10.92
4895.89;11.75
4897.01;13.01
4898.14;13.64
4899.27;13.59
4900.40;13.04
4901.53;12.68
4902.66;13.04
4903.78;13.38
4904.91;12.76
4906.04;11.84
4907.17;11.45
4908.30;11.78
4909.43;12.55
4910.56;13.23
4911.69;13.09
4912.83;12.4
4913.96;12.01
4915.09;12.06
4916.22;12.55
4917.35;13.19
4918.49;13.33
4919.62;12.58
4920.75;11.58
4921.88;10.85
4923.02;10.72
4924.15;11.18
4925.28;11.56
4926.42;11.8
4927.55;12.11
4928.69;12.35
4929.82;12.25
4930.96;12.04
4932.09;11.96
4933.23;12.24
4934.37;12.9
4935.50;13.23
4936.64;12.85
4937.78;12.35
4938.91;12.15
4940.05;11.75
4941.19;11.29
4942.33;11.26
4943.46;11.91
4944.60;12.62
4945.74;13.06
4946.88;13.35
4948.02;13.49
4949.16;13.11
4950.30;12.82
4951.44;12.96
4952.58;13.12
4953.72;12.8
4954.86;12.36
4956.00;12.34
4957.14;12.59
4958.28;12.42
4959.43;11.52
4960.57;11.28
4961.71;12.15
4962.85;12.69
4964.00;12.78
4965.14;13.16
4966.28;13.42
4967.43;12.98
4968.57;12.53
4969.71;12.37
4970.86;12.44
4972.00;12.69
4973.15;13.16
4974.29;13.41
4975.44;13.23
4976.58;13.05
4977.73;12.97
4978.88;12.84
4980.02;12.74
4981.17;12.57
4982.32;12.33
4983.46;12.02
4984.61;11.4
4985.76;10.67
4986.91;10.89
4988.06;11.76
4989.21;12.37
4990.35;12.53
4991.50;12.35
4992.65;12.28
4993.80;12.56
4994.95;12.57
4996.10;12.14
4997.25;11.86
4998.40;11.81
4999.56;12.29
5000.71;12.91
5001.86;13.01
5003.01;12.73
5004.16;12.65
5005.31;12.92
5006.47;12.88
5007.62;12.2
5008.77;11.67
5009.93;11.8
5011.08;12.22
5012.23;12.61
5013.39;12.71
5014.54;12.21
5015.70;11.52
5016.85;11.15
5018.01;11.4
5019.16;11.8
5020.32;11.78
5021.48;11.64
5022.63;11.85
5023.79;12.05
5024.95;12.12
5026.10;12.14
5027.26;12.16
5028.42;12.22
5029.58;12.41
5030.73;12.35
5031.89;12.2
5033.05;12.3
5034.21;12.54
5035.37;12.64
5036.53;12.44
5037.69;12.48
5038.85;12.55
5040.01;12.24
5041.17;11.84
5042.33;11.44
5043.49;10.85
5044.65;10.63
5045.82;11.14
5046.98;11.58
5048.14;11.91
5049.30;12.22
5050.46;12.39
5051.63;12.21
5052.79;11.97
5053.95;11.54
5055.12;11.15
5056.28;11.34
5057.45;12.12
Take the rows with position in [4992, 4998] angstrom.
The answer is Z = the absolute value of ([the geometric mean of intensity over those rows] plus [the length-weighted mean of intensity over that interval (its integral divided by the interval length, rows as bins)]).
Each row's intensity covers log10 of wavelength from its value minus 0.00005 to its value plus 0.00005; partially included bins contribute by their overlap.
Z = 24.5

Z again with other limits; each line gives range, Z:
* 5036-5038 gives 24.9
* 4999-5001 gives 25.2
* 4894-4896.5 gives 22.7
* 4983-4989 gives 22.7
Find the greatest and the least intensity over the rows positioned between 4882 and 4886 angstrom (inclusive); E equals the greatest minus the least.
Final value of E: 0.14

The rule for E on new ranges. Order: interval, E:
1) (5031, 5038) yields 0.44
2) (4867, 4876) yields 1.62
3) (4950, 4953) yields 0.30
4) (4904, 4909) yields 1.31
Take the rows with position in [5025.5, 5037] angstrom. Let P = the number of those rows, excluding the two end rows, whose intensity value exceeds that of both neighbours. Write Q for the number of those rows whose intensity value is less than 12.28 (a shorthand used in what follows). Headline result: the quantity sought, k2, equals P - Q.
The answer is -2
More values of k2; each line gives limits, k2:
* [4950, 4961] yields 0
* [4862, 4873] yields -5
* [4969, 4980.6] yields 1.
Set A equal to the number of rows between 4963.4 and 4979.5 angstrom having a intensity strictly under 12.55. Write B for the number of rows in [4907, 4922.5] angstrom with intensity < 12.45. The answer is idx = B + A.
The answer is 10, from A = 3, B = 7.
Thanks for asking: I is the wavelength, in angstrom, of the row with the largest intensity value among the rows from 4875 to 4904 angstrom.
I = 4898.14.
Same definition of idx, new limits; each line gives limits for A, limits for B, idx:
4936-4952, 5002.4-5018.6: 14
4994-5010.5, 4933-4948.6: 14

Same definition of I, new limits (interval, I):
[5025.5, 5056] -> 5035.37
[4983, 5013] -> 5001.86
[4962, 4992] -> 4966.28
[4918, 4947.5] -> 4946.88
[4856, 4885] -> 4856.59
